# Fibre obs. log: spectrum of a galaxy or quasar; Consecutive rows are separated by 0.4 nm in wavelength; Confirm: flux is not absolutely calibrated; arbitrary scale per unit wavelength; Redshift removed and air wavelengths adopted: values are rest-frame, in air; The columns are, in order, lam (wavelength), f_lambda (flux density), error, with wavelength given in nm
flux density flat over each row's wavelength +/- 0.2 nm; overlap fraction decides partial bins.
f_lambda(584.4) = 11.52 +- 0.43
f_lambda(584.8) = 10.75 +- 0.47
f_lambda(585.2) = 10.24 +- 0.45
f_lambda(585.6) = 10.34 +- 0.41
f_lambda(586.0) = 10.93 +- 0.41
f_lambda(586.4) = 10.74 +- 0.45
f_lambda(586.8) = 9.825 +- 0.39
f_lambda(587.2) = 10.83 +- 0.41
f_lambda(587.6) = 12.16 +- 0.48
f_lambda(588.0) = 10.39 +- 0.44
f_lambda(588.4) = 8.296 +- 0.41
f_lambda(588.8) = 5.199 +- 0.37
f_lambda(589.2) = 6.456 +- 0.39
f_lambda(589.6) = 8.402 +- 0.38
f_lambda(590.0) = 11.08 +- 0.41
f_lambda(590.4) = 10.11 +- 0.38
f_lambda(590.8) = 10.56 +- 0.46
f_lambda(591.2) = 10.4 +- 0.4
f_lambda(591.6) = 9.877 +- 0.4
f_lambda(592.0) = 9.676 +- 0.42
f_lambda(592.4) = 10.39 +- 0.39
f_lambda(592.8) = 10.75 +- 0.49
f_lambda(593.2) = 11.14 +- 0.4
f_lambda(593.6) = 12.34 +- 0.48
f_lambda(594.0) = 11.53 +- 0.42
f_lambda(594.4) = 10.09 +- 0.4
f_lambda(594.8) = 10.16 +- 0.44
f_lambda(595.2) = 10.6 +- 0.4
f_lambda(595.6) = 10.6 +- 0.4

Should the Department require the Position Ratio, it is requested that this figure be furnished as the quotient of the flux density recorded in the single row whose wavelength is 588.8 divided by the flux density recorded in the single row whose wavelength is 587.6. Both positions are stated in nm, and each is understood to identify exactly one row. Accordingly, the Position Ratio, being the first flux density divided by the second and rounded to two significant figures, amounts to 0.43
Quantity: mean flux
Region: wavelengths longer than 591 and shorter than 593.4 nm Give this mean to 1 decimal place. 10.4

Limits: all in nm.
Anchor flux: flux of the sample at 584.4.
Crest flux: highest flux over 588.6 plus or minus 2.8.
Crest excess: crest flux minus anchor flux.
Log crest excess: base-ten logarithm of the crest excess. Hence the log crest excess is -0.19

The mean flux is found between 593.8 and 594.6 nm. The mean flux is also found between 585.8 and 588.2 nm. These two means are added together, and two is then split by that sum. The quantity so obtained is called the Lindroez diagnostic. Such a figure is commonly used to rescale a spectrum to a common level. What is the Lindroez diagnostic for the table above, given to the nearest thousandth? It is 0.092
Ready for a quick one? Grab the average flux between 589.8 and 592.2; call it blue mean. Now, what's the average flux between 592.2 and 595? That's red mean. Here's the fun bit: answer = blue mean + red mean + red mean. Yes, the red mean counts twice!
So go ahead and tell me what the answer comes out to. 32.1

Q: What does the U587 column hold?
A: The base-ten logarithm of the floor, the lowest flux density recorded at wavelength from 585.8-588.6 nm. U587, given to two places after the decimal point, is 0.92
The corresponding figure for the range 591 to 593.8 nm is 0.99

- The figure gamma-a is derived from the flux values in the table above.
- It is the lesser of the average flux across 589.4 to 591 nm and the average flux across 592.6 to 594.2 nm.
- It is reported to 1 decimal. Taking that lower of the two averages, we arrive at 10.0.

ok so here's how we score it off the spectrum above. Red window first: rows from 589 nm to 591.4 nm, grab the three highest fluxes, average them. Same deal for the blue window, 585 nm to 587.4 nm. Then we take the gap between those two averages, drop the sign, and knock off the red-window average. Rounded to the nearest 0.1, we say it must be -10.5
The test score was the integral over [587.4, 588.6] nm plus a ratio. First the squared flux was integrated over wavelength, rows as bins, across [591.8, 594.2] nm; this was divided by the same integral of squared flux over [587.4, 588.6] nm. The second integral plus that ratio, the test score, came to 132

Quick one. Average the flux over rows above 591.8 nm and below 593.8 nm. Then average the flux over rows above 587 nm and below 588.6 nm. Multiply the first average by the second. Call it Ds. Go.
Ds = 113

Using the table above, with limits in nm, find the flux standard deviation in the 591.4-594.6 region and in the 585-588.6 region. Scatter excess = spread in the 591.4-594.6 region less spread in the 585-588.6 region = -0.1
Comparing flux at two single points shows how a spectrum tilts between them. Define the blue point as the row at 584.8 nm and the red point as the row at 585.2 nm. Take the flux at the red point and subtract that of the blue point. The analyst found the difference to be -0.5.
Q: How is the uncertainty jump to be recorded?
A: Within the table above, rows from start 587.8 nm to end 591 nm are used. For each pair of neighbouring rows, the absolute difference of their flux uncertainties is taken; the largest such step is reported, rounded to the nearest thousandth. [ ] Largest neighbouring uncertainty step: 0.080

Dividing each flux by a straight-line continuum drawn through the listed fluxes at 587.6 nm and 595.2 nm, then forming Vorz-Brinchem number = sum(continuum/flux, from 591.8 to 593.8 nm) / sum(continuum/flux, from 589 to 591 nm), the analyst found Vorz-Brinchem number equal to 0.79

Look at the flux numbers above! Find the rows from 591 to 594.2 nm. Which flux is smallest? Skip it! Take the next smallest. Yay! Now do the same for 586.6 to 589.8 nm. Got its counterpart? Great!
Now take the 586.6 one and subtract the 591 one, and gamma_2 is -3.4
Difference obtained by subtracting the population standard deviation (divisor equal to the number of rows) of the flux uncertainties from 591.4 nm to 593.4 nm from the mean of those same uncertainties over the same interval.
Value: 0.384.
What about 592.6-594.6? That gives 0.399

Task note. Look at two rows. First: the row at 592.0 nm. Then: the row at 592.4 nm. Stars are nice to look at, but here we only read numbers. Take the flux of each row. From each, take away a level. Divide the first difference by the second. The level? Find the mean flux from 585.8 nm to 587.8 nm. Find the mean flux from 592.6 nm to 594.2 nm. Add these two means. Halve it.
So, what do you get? 1.9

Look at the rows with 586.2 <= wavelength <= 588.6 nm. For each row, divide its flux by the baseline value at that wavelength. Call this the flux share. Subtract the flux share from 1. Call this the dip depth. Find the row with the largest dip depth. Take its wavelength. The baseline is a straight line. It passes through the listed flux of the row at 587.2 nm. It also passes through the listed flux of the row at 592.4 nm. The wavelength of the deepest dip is 588.4 nm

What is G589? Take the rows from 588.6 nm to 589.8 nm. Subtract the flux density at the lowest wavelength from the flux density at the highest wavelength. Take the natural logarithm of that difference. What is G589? 1.2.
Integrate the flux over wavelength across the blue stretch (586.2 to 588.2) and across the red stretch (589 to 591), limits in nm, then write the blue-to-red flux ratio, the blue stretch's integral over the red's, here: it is 1.16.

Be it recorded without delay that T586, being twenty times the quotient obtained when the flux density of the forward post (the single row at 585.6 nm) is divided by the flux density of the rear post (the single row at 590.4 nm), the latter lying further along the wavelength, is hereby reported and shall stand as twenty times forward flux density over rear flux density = 20.5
